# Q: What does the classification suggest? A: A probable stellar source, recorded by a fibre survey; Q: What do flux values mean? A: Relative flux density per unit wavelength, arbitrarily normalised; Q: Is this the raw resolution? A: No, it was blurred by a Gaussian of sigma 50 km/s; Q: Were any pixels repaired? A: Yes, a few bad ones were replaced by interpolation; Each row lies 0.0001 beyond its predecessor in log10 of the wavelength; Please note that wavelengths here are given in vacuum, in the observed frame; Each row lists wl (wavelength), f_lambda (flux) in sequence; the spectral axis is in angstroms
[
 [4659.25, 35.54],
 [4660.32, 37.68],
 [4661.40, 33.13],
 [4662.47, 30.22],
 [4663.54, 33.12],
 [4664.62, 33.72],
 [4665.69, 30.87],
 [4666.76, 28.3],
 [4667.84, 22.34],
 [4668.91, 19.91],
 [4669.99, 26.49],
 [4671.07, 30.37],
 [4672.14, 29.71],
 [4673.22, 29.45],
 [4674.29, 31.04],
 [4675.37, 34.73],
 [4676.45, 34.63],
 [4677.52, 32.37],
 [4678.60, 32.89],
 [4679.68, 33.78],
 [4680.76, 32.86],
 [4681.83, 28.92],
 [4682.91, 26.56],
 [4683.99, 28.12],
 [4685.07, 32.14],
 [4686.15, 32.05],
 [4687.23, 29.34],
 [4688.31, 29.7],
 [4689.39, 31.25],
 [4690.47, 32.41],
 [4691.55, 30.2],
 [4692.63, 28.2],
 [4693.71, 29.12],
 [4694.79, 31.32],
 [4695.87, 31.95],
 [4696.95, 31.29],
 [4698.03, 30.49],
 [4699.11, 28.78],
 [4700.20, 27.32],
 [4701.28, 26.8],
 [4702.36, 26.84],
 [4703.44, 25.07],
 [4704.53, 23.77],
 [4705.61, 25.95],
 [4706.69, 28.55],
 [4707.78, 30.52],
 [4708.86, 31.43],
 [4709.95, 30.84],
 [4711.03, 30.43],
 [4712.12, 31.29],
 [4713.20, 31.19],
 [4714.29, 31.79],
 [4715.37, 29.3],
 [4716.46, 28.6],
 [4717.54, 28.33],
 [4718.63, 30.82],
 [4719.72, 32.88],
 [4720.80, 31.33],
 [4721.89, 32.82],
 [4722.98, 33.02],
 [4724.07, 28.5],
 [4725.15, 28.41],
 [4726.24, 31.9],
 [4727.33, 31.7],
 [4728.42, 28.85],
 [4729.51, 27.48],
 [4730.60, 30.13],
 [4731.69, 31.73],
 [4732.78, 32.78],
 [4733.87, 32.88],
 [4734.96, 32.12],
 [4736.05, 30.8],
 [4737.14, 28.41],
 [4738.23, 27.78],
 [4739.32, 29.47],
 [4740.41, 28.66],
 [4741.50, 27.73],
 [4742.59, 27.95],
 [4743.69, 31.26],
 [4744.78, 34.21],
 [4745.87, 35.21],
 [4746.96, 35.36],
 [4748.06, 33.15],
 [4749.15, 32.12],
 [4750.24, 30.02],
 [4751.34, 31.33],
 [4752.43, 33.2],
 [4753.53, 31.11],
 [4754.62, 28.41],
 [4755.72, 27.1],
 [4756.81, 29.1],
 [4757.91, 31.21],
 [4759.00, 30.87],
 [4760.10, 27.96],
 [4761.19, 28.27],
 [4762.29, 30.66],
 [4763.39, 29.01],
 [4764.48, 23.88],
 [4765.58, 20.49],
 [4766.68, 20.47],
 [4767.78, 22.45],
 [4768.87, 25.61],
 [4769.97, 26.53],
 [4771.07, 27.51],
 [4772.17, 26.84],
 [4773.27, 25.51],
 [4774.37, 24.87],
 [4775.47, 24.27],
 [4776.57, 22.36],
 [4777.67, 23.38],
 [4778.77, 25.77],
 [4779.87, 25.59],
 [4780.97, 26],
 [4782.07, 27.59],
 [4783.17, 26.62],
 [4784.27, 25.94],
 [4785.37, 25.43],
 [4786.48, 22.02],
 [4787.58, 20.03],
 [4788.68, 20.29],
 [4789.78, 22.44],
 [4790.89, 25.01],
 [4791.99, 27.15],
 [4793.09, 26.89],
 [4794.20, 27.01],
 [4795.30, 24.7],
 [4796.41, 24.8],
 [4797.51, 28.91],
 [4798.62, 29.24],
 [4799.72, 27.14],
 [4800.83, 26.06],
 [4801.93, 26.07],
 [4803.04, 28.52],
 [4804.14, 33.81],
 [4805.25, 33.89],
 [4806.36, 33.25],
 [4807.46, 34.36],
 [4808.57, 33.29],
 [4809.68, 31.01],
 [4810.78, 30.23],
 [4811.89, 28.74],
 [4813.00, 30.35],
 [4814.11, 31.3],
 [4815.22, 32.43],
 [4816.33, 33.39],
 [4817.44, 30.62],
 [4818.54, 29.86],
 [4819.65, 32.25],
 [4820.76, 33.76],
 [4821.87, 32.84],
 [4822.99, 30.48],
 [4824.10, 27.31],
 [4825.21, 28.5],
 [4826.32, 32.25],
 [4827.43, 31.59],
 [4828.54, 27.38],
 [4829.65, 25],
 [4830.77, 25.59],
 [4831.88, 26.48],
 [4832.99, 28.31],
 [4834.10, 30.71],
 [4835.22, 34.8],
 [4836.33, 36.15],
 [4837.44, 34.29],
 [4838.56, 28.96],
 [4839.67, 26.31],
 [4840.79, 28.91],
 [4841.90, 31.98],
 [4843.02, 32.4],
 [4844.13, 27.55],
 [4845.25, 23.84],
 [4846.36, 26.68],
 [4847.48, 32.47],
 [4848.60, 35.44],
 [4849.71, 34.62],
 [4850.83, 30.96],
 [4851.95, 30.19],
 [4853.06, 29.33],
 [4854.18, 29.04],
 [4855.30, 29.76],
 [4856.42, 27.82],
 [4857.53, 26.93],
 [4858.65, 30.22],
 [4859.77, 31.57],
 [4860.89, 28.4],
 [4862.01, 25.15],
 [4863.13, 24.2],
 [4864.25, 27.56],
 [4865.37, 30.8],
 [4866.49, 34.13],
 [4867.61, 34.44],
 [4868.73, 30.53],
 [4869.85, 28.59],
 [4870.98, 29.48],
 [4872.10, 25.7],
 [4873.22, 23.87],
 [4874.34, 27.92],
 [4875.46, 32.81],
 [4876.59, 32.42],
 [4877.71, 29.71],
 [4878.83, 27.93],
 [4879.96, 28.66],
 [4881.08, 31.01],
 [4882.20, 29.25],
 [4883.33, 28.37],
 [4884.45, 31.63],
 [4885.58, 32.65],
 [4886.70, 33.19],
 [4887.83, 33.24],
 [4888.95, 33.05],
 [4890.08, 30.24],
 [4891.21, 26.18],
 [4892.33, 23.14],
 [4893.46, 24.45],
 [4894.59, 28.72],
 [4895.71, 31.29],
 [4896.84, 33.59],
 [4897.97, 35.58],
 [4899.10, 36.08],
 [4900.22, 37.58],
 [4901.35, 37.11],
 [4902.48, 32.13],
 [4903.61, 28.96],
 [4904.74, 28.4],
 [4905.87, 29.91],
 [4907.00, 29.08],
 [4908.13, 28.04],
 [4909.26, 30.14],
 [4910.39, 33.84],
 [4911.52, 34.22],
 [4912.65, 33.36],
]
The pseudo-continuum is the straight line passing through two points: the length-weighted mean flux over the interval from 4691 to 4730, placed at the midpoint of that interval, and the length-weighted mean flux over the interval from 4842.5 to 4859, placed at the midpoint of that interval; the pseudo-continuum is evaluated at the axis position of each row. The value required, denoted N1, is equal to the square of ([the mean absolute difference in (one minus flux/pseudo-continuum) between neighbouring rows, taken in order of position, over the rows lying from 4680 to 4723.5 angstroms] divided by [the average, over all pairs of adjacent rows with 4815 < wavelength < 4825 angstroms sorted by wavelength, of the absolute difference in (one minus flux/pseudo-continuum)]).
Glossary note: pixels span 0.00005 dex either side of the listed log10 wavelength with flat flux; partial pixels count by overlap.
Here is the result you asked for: 0.59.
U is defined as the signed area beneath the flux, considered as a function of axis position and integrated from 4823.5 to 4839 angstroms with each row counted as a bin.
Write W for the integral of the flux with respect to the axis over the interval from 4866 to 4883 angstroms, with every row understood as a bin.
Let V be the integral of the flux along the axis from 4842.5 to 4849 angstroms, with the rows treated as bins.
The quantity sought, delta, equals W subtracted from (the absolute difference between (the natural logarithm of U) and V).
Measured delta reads -319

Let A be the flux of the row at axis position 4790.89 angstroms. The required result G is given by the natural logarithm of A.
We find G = 3.22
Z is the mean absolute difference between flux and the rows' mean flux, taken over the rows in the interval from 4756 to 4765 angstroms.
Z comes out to 1.6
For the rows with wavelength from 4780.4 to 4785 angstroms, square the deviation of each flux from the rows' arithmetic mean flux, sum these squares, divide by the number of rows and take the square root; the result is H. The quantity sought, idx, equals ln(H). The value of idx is -0.4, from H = 0.7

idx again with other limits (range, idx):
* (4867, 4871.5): 0.8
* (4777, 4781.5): 0.1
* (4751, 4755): 0.5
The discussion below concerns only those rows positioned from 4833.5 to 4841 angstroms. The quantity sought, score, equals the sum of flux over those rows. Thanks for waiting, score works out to 220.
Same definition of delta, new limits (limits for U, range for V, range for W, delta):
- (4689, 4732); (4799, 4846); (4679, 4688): 1141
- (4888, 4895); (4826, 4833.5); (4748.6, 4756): -22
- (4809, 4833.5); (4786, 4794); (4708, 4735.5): -665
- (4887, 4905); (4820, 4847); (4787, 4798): 524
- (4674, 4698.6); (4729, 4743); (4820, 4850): -493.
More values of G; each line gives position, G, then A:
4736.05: 3.43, 30.8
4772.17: 3.29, 26.84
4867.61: 3.54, 34.44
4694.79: 3.44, 31.32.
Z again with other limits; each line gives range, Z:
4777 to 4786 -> 0.7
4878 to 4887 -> 1.8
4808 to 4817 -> 1.3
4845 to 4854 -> 2.9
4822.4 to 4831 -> 2.2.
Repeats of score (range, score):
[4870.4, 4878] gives 202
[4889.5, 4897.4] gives 198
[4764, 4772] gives 167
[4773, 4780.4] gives 172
